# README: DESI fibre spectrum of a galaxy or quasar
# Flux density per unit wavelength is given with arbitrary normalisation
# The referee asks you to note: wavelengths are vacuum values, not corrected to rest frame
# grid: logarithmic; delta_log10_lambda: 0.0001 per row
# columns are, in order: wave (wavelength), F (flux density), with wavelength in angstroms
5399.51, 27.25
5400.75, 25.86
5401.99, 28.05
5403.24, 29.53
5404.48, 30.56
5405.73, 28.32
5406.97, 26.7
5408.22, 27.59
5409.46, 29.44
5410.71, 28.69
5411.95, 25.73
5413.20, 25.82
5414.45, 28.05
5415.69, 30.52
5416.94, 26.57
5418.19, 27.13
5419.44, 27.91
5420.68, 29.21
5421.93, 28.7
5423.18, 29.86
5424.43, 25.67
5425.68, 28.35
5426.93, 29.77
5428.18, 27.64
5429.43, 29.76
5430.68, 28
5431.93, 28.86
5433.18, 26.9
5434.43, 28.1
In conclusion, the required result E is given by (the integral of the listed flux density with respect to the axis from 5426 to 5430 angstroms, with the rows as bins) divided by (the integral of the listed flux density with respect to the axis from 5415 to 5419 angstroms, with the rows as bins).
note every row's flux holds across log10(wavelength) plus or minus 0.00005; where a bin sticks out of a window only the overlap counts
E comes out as 1.0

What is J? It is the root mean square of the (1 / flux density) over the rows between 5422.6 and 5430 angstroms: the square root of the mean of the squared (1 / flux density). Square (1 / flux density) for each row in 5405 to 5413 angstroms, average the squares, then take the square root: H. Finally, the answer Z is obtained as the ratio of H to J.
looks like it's 1.03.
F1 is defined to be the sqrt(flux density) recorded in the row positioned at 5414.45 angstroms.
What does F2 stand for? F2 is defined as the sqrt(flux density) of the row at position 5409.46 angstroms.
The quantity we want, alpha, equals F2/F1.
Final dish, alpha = 1.02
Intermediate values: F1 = 5.30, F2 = 5.43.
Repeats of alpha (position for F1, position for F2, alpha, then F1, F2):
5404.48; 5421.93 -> 0.97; 5.53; 5.36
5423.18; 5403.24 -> 0.99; 5.46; 5.43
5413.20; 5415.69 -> 1.09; 5.08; 5.52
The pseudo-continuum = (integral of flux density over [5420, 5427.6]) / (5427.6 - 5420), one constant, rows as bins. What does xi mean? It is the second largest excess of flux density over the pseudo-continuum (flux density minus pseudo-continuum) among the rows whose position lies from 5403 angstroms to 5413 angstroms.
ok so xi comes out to 0.94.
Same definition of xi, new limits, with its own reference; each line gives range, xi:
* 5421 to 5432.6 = 1.18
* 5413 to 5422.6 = 0.62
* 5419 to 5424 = 0.62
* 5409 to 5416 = 0.85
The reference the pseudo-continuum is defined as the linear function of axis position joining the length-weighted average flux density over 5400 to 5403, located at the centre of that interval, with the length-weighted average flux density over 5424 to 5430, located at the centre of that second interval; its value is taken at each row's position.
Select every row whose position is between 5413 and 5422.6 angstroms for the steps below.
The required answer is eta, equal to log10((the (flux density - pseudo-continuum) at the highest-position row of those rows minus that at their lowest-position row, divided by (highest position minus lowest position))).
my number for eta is -0.5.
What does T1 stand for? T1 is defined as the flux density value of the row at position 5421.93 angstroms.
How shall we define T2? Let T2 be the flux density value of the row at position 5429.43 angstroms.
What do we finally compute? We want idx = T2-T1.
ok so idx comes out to 1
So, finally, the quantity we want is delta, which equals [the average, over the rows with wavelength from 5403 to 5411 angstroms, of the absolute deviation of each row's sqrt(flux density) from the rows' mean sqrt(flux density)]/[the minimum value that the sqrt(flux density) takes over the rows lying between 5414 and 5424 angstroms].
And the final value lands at 0.0180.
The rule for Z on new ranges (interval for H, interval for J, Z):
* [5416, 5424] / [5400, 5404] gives 0.98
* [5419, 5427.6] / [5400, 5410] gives 0.99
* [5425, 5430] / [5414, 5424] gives 0.99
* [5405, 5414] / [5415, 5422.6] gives 1.03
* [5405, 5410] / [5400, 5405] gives 1.01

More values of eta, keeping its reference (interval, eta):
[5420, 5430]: -1.6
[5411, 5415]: -0.1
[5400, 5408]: -1.0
